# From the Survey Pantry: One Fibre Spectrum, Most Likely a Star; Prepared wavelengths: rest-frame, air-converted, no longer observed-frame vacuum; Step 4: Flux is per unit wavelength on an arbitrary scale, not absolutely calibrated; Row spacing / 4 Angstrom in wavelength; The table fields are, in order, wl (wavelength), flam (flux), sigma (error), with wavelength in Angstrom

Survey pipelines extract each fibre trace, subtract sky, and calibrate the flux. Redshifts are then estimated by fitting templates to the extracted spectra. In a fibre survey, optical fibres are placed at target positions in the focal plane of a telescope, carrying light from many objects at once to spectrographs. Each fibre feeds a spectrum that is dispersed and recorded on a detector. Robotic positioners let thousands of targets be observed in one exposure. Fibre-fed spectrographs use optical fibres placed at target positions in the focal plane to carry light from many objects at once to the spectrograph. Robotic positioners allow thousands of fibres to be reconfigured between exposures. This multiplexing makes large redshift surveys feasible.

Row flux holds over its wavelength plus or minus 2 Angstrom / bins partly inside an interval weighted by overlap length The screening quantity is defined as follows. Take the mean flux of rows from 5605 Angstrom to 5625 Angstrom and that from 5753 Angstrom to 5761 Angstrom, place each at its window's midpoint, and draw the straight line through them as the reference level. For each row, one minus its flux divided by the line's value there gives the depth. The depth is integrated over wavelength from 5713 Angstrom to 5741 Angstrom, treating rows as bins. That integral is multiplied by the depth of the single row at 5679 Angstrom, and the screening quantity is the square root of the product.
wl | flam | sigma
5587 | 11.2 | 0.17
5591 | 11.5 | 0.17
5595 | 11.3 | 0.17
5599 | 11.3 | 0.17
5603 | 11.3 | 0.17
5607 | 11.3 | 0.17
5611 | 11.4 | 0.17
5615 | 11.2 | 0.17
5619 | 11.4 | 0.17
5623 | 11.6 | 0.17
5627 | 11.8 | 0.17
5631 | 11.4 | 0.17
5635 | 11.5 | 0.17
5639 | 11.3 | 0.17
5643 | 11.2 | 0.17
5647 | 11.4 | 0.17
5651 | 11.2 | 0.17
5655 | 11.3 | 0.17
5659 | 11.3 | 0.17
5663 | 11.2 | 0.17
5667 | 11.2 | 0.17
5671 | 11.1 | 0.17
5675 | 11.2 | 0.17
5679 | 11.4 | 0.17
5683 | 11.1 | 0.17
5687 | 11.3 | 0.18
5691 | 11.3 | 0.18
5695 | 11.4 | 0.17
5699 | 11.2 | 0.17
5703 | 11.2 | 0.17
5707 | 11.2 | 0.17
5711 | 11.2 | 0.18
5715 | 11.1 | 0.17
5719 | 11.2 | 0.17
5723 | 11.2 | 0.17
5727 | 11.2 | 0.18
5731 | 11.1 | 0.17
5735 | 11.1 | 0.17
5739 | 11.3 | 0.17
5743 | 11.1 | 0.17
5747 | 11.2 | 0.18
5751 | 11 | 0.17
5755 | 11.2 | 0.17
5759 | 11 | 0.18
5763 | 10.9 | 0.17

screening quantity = 0.020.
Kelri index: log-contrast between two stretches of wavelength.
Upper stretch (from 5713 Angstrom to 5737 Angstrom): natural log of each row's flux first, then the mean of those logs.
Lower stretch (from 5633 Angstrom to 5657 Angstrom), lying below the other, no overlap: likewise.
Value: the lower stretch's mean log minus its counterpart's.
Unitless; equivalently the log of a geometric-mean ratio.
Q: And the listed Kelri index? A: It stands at 0.015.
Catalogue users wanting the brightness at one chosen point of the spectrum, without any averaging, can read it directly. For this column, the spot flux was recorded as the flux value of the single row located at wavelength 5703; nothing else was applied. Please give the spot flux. 11.2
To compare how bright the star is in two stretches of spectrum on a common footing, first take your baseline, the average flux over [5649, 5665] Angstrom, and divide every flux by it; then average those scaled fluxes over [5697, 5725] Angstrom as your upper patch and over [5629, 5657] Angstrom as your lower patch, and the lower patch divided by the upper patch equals 1.01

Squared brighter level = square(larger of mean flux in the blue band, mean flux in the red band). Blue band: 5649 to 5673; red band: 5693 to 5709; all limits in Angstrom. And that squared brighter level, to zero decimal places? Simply 127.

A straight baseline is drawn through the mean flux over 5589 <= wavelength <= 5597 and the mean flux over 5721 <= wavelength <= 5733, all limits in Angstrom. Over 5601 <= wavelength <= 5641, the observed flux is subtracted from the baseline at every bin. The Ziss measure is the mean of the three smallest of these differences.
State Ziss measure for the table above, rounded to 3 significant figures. -0.295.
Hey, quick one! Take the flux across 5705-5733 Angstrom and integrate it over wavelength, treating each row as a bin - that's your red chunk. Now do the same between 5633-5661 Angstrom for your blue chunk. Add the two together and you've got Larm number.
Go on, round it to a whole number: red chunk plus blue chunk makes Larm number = 630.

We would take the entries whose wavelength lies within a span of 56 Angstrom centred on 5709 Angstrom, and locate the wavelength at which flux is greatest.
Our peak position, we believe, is 5695 Angstrom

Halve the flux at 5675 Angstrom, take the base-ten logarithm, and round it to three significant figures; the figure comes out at 0.748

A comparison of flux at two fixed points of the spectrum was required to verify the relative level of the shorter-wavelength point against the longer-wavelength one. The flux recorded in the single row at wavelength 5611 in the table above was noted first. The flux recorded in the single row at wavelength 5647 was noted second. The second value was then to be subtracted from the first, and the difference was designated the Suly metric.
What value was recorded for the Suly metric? 0.00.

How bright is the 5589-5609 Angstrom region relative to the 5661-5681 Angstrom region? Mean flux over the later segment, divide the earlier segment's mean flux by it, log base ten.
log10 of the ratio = 0.0046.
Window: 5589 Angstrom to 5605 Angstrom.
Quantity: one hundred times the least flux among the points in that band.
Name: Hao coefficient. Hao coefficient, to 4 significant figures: 1130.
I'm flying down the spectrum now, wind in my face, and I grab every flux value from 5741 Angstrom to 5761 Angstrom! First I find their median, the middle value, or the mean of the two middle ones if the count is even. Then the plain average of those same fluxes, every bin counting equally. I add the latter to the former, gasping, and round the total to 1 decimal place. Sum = 22.2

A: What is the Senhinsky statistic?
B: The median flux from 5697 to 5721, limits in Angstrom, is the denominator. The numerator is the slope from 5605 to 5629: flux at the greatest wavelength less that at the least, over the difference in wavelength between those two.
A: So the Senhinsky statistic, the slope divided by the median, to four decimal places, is 0.0022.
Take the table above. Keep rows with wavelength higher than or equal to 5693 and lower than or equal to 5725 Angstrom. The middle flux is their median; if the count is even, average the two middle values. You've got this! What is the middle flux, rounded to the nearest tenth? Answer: 11.2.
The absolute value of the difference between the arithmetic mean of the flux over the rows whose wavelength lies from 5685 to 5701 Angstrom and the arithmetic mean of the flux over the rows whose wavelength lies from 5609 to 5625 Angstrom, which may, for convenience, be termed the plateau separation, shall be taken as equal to 0.10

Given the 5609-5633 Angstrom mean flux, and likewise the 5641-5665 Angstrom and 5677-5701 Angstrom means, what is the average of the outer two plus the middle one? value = 22.6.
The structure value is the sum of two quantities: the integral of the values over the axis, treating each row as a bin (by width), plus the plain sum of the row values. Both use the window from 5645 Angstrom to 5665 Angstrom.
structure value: 282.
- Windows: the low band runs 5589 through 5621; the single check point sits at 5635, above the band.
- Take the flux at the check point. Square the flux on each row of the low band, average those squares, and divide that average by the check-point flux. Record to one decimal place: 11.2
